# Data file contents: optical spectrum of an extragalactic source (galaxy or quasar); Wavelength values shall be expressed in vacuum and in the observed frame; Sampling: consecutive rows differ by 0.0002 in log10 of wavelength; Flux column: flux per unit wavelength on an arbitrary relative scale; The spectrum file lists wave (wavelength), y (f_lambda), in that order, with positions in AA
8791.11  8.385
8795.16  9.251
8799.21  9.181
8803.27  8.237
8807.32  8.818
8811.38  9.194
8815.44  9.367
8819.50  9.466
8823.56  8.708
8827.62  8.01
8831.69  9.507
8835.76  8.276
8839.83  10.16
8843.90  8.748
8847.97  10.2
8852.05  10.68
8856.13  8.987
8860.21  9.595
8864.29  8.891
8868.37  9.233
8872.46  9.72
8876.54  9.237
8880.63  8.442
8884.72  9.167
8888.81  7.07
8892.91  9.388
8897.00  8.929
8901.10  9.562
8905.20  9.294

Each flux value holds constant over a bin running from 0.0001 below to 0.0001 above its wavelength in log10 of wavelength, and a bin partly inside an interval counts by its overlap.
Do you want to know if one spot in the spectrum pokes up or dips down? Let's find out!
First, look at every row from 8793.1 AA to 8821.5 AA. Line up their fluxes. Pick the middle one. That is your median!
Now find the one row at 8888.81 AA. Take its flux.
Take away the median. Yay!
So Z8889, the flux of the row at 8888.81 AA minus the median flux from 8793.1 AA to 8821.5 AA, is -2.1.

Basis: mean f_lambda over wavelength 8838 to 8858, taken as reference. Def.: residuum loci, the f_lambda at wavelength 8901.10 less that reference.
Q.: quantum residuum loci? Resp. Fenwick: -0.2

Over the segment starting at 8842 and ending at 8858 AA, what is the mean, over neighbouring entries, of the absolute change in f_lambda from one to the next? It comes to 1.2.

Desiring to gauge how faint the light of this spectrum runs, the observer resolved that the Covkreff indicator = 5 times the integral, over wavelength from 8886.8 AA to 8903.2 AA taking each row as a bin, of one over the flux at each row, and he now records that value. 9.5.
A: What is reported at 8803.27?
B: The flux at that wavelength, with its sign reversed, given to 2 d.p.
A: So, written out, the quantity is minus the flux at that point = -8.24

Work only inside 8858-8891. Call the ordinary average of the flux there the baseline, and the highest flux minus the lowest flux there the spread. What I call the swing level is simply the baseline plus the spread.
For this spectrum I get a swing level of 11.6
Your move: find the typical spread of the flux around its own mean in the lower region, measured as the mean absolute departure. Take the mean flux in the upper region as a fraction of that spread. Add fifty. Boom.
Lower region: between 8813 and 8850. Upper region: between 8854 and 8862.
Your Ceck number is 64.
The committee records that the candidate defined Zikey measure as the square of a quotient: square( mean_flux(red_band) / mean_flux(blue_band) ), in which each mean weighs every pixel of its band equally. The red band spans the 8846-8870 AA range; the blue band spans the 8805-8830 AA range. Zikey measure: 1.16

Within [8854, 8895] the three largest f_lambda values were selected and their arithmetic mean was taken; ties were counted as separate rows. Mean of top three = 9.6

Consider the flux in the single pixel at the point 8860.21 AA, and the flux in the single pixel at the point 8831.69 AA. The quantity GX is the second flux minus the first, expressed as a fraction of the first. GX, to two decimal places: -0.01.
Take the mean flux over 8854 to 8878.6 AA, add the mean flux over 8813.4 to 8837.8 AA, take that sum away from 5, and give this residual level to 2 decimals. -13.17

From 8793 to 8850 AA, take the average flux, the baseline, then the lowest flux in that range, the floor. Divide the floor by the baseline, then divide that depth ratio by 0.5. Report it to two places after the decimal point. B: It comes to 1.76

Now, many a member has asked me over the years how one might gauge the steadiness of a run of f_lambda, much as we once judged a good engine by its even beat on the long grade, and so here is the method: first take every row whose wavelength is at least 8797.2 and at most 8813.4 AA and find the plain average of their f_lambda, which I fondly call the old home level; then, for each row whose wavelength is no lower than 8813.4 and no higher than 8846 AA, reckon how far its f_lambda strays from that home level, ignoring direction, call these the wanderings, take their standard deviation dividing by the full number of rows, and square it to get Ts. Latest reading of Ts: 0.13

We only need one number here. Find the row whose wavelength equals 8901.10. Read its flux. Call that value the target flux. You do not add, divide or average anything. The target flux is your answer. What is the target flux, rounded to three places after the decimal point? 9.562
